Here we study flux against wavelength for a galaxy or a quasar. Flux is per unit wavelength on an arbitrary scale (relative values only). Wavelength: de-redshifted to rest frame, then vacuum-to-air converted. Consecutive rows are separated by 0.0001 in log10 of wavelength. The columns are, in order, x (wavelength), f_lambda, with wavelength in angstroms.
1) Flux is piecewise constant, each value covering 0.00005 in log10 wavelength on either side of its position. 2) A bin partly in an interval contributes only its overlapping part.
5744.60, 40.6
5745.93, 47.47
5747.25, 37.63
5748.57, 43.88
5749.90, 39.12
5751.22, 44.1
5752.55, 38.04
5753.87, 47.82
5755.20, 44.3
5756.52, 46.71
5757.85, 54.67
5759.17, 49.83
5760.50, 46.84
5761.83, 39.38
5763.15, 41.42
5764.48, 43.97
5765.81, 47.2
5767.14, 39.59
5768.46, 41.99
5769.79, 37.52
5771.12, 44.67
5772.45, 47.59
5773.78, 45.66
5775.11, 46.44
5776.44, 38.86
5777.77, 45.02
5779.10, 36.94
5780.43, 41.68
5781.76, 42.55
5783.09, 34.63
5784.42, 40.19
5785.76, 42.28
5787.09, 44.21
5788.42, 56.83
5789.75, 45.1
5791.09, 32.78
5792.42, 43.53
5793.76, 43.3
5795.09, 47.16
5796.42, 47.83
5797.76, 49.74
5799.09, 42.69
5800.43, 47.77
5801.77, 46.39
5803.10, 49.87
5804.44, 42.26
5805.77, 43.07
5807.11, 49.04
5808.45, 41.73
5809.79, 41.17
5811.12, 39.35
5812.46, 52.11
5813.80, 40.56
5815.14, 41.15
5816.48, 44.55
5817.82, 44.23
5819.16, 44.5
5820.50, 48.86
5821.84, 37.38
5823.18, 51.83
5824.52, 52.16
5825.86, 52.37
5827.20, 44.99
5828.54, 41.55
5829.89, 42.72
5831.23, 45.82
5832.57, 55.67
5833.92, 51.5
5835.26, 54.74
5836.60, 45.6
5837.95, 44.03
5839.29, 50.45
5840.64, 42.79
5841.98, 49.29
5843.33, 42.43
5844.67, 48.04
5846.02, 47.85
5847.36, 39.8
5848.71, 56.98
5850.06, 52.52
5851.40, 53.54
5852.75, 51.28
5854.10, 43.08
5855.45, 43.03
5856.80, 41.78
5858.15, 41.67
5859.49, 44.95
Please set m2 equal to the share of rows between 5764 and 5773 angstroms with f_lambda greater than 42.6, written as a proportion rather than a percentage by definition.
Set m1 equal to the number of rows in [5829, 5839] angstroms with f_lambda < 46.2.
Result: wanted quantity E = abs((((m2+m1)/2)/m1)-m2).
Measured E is 0.00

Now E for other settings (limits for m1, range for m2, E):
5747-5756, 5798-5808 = 0.29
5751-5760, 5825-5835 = 0.21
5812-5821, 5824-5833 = 0.27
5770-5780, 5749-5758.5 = 0.14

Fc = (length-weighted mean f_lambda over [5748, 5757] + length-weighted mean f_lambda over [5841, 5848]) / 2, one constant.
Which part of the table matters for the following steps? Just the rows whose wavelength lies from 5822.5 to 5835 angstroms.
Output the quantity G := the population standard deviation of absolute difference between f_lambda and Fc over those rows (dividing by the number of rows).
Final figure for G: 3.5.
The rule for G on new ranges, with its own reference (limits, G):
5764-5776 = 2.0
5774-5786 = 2.8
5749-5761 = 3.0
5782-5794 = 4.8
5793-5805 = 1.5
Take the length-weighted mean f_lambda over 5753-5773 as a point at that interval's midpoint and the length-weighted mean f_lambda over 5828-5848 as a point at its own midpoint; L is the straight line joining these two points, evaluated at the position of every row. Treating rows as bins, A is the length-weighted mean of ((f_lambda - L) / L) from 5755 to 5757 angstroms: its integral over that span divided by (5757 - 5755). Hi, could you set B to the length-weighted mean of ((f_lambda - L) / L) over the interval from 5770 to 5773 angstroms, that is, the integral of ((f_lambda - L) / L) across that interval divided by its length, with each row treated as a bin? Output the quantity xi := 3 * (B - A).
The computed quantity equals -0.1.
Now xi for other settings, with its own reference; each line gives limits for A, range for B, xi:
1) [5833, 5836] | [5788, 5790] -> 0.0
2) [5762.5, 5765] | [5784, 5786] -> -0.1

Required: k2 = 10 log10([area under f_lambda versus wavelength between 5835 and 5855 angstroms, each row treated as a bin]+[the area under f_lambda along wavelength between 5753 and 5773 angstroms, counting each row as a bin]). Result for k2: 32.7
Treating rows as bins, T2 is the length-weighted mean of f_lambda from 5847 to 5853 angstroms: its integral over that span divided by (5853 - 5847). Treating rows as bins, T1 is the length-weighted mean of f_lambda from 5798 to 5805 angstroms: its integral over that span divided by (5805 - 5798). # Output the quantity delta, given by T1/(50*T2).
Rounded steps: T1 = 46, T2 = 51.4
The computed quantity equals 0.0179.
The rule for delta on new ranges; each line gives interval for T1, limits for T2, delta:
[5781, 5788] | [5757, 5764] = 0.0178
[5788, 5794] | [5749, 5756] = 0.0205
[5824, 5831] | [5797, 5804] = 0.0198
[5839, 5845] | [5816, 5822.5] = 0.0211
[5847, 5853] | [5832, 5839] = 0.0204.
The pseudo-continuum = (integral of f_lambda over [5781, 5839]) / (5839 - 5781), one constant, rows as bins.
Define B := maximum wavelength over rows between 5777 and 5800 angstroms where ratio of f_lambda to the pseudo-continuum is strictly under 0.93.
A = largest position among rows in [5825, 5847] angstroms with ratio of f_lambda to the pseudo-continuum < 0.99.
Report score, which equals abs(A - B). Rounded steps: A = 5843.33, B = 5791.09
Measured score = 52.2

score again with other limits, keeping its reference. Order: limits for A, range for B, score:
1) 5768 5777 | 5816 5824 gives 45.4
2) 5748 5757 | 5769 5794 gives 35.9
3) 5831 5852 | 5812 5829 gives 18.8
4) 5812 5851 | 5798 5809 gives 38.9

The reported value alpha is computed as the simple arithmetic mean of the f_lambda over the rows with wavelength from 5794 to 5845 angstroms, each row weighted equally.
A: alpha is 46.2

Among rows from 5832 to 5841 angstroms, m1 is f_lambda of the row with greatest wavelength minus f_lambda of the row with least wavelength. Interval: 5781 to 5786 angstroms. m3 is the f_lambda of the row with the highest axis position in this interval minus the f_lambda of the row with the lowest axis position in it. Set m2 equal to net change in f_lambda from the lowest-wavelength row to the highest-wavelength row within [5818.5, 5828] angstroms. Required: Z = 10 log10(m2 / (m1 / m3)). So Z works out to -19.9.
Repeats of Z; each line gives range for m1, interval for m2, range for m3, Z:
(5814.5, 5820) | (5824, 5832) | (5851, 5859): 13.5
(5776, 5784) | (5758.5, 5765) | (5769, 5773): 11.4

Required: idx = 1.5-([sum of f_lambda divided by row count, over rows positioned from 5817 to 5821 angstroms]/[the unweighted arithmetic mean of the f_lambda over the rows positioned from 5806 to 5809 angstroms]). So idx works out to 0.489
